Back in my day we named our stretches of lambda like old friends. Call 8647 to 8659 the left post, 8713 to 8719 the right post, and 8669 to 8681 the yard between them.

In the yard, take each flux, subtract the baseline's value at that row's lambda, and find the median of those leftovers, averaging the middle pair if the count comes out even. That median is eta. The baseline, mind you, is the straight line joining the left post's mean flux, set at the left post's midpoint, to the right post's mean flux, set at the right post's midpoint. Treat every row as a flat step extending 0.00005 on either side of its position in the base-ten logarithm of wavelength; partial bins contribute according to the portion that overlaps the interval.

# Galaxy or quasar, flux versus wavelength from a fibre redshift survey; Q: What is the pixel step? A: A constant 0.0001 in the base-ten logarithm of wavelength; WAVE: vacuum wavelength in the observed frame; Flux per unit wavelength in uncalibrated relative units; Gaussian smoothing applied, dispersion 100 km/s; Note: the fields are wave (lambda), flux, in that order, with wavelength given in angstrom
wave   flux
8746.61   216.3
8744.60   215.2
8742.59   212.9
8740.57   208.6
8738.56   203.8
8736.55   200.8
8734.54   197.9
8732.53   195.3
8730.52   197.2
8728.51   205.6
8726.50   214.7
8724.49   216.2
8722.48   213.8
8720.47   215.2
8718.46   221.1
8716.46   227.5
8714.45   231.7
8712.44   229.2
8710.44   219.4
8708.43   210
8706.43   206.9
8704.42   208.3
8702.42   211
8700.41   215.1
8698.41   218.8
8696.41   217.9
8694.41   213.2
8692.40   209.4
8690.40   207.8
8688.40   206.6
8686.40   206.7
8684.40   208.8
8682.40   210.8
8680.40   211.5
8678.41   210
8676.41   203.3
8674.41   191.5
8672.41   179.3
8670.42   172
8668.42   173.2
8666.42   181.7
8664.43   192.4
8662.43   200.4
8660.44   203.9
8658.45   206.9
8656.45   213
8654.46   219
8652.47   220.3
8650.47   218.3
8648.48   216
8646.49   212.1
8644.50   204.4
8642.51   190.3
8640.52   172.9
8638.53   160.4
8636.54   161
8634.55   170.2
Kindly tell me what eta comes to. -22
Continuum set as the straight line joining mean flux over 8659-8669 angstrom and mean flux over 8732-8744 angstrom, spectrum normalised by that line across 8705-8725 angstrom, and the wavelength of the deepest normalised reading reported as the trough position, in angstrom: 8706.43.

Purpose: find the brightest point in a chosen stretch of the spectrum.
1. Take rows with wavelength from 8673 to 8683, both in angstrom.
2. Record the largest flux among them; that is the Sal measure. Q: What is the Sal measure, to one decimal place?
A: 211.5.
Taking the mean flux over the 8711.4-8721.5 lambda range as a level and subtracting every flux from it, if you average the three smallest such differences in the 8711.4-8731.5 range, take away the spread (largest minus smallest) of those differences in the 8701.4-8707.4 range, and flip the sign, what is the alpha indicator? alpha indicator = 9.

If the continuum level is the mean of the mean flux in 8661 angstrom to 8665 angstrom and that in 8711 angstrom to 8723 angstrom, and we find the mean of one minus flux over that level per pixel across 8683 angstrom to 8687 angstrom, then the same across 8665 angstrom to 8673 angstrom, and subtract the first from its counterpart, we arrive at 0.15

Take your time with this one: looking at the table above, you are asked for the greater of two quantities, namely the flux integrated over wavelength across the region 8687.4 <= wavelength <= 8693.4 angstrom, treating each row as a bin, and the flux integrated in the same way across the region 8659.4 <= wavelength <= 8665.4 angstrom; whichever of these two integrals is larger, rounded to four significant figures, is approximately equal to 1248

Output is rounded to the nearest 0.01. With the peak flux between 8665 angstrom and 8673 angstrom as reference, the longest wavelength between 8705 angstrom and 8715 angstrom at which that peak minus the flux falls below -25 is 8714.45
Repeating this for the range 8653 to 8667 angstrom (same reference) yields 8658.45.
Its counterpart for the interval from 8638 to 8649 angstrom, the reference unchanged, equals 8648.48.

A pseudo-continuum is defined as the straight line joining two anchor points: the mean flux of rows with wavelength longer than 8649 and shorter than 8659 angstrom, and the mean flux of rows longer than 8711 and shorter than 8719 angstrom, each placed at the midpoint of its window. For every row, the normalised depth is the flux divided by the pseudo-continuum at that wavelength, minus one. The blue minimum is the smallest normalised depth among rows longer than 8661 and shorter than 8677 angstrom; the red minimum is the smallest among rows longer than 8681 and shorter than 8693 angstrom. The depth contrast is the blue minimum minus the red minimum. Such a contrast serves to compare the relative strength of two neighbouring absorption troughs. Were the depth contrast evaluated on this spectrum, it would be -0.14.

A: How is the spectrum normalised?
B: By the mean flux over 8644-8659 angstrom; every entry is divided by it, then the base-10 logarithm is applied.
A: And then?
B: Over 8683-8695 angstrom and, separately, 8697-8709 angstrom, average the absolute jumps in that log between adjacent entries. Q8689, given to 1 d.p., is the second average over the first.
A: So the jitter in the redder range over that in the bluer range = 1.7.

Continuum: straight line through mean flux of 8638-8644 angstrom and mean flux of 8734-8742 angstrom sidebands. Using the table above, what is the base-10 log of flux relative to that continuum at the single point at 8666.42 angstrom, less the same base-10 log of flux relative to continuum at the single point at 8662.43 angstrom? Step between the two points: -0.045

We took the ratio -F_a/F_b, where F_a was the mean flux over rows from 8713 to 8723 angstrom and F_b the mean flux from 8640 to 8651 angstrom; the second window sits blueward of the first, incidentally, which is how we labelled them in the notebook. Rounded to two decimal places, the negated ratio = -1.10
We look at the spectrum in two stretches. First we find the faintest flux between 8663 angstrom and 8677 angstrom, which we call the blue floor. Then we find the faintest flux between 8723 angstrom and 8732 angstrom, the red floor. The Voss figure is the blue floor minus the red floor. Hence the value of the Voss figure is -25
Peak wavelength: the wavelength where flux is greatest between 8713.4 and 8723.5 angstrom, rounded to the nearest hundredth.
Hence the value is 8714.45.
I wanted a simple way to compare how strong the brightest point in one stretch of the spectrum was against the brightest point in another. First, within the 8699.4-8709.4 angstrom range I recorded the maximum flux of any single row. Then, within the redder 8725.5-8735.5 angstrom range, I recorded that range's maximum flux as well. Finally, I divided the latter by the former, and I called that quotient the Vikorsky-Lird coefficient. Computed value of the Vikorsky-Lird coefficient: 1.00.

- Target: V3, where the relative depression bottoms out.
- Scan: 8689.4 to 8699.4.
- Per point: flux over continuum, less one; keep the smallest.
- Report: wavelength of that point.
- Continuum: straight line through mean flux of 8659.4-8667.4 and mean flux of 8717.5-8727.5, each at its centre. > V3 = 8690.40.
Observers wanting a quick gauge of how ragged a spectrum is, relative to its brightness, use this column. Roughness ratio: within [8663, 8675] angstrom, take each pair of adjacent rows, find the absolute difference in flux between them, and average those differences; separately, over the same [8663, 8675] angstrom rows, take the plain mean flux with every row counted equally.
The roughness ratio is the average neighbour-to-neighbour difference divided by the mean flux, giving 0.044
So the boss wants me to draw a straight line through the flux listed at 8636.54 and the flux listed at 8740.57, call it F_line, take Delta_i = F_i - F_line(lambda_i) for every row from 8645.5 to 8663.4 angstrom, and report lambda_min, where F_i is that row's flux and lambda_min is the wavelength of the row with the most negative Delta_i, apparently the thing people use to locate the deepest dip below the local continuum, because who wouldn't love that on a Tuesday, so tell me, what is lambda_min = 8662.43 angstrom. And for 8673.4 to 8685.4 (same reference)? 8674.41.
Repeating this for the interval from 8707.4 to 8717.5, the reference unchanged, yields 8708.43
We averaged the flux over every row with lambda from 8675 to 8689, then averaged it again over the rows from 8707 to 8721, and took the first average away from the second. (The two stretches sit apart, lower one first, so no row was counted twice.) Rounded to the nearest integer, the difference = 14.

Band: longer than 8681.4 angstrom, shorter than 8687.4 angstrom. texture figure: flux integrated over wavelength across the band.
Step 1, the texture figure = 1252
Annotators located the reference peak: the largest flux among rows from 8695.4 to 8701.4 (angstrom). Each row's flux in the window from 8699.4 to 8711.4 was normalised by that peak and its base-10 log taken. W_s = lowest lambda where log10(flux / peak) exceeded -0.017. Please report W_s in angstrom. 8700.41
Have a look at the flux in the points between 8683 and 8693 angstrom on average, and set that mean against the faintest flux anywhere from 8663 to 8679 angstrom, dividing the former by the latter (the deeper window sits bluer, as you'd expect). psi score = 1.21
